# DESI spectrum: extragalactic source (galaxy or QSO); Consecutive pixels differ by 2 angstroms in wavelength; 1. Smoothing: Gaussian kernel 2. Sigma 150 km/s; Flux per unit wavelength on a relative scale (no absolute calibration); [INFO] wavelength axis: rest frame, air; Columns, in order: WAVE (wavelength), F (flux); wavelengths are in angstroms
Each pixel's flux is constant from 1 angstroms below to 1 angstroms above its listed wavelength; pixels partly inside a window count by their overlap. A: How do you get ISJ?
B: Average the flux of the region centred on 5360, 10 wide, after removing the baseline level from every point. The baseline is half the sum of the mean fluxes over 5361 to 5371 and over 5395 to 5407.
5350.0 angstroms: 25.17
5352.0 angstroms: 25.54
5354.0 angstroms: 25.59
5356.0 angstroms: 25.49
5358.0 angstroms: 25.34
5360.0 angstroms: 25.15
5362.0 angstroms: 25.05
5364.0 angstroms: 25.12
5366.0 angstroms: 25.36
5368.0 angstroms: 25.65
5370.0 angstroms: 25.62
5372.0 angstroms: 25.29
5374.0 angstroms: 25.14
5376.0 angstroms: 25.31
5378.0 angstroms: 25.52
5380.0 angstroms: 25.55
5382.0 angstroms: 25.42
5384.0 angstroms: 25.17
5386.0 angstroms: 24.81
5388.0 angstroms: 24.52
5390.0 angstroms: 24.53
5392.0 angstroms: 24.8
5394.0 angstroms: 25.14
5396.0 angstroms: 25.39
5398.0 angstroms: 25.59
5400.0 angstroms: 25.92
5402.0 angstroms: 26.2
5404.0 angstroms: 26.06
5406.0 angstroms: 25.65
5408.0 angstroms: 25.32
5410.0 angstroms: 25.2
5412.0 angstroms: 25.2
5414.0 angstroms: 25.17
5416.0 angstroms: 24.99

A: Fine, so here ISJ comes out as -0.35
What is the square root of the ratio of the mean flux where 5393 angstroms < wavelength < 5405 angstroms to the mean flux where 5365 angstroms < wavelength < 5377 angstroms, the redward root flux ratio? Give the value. 1.01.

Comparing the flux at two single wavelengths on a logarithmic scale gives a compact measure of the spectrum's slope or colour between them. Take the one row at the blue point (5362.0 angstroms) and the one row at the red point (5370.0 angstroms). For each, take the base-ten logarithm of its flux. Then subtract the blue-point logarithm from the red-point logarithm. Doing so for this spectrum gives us 0.010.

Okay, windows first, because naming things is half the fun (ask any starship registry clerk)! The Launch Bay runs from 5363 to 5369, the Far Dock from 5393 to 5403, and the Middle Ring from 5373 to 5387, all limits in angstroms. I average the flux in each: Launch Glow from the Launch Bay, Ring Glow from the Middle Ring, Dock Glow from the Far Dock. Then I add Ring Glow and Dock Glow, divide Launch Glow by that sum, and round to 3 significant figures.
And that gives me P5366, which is 0.498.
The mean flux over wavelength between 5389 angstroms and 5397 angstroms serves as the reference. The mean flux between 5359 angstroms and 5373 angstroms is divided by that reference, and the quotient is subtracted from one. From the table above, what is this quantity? -0.014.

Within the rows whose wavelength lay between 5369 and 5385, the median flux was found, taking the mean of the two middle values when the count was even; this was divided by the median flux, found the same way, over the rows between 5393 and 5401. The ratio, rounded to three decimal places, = 0.995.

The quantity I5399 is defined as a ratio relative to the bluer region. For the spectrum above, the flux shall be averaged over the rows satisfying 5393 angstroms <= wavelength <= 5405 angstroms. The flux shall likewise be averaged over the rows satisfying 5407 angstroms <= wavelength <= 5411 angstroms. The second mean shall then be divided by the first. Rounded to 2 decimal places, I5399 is 0.98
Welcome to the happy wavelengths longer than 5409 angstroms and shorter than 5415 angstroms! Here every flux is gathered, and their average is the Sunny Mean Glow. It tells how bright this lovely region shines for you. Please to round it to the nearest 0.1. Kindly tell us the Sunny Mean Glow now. 25.2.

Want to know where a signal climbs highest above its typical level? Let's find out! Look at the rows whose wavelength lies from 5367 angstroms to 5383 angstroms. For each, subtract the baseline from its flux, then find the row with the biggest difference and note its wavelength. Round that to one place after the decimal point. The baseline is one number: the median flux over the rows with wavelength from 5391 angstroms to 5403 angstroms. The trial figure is 5368.0 angstroms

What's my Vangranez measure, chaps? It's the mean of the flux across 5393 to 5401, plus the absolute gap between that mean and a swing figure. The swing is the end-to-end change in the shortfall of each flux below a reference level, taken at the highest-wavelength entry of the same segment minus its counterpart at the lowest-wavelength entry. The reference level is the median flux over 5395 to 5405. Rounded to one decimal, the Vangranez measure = 51.8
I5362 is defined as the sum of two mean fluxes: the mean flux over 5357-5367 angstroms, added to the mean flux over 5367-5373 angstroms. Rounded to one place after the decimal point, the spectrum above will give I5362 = 50.7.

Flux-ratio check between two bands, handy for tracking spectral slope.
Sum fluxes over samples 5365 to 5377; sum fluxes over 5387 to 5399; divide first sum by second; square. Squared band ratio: 1.03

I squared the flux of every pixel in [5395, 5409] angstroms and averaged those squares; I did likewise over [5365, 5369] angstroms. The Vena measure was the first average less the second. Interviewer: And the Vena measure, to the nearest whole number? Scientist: 12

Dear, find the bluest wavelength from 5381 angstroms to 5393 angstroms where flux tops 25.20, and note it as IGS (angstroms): 5382.0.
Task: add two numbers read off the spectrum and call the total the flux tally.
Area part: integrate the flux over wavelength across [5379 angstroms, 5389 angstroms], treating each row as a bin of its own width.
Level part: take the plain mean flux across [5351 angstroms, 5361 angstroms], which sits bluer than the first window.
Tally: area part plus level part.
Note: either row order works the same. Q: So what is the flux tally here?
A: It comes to 276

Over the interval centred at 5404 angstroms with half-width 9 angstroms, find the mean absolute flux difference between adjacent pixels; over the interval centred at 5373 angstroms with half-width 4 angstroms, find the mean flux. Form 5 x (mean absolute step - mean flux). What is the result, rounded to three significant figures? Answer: -126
